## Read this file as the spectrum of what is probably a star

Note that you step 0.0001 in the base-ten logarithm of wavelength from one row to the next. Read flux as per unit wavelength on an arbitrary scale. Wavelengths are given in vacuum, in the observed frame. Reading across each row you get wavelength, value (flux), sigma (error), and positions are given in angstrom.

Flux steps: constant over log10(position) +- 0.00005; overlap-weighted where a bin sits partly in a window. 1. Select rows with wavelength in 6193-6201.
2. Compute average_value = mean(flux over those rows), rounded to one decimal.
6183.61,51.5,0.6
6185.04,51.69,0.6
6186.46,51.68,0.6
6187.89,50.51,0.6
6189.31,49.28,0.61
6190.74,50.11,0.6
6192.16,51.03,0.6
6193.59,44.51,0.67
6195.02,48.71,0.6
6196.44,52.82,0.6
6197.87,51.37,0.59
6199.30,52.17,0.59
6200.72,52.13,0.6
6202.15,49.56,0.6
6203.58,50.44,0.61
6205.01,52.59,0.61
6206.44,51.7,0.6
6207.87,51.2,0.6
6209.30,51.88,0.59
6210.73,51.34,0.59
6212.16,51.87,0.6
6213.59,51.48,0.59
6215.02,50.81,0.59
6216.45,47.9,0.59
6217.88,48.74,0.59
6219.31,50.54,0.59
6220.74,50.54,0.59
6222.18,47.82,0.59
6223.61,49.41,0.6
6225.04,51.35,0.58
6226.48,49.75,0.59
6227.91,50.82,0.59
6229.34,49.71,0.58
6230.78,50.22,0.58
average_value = 50.3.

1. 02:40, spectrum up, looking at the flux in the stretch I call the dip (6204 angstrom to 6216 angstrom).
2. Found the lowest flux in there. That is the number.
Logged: 50.81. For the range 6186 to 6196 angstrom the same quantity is 44.51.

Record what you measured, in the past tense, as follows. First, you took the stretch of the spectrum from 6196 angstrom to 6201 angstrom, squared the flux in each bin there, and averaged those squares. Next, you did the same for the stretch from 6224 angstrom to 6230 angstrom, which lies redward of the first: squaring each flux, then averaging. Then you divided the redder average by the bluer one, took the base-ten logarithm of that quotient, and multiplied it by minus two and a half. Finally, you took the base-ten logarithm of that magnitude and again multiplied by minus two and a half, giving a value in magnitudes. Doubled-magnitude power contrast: 2.8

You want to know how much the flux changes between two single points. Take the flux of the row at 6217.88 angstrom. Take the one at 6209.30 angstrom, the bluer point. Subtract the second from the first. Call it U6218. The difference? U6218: -3.1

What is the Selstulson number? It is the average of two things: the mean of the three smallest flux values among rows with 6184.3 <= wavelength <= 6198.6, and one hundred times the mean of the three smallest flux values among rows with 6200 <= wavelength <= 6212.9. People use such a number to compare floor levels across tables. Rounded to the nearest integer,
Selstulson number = 2544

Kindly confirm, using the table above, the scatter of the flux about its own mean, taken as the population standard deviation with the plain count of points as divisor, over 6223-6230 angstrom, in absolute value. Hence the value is 0.74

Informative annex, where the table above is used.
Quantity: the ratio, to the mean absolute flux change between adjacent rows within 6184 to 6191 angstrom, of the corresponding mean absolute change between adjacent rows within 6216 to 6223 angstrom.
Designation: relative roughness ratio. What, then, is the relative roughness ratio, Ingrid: 1.7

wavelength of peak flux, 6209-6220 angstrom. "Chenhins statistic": 6209.30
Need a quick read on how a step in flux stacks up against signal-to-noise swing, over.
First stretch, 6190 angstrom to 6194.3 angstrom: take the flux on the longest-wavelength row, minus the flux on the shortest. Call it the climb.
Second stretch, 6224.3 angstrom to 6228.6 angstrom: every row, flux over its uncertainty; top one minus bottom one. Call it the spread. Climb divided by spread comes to -1.3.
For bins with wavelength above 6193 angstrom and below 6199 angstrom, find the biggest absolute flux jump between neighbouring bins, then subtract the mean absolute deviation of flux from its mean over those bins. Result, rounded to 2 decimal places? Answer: 1.46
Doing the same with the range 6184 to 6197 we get 4.83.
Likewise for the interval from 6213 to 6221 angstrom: 1.79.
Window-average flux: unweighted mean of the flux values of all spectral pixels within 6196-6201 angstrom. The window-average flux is 52.1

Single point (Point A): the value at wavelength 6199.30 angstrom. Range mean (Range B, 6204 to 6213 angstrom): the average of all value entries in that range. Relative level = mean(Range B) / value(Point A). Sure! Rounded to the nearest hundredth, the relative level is 0.99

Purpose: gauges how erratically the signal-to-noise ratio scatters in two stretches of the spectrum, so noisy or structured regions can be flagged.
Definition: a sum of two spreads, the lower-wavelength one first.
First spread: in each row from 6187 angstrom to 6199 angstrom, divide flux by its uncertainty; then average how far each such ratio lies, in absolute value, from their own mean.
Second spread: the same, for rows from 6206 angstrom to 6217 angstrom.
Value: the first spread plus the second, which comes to 5.8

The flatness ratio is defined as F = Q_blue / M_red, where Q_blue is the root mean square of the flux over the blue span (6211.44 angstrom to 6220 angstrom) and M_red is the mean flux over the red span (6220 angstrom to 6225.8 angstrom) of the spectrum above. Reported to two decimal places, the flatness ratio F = 1.01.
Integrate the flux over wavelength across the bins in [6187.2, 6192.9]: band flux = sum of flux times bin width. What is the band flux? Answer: 286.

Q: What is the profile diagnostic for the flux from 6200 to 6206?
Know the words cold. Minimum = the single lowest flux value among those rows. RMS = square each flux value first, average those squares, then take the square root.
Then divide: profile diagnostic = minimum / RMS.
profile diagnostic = 0.97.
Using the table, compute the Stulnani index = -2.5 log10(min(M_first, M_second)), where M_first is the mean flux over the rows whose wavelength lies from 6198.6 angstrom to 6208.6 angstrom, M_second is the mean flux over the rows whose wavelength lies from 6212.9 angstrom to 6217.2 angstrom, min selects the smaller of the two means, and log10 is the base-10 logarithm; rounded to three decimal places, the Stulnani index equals -4.249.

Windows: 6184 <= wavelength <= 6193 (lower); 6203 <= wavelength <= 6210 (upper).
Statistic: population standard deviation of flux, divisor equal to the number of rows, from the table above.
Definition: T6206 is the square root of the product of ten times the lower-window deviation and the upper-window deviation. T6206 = 2.5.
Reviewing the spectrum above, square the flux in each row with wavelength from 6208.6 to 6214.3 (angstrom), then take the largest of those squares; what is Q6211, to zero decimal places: 2692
